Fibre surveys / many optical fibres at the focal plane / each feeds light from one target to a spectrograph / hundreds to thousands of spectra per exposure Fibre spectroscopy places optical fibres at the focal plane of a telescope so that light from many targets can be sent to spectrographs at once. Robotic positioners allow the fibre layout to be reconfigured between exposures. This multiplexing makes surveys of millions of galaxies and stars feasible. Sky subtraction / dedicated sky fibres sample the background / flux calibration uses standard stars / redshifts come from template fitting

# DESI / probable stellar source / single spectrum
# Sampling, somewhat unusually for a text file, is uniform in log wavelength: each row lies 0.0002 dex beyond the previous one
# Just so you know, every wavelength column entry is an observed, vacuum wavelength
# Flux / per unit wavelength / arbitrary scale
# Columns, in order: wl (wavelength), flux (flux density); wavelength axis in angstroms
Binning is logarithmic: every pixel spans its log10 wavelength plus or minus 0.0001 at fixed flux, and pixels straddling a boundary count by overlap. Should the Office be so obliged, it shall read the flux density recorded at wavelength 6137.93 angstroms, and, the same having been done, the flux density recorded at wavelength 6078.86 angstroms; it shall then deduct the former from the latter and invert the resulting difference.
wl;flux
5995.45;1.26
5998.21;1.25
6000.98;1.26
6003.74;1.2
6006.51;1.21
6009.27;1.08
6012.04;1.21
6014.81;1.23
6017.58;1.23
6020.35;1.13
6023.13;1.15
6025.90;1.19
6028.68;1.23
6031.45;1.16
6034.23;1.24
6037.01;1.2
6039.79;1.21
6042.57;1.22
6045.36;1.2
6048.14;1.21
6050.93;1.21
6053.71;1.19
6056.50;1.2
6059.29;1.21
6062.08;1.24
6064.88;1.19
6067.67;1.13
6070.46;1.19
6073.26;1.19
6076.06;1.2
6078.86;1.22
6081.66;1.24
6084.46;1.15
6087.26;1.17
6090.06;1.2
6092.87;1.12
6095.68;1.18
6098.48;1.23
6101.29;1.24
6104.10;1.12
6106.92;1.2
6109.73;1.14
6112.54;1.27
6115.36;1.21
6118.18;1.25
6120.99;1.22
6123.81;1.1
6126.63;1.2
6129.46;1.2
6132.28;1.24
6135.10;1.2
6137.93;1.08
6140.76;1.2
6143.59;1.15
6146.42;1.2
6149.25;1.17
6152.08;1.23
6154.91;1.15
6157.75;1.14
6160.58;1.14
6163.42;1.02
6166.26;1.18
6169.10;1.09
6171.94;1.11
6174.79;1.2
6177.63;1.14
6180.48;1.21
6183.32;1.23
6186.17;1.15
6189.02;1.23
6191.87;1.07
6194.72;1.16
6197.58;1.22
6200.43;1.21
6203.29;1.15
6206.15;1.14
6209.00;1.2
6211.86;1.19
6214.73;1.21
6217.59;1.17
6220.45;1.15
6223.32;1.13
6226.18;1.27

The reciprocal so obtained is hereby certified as 7.1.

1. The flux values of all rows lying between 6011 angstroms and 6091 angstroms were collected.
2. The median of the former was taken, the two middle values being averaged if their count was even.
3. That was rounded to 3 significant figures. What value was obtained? 1.20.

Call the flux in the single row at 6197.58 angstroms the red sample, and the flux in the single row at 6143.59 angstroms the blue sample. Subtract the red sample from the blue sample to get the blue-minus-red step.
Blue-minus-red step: -0.07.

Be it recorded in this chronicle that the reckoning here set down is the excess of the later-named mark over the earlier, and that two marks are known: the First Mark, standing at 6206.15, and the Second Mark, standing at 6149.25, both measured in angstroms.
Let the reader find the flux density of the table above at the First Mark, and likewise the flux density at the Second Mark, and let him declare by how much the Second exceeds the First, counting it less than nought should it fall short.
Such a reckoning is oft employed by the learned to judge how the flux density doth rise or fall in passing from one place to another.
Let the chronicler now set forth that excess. 0.03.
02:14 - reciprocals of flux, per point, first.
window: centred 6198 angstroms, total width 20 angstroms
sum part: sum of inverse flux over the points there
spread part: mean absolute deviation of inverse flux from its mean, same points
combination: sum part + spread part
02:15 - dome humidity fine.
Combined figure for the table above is 6.0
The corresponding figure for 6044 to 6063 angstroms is 5.8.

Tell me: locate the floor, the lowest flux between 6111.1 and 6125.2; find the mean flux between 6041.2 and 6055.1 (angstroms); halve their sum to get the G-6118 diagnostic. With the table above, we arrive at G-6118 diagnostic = 1.15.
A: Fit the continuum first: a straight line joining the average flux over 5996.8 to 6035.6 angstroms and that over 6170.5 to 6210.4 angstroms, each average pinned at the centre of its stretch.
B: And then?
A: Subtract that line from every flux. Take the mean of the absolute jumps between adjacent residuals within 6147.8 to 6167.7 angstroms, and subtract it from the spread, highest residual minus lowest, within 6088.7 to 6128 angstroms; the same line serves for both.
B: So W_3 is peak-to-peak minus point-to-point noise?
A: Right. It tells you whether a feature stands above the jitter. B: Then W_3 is 0.097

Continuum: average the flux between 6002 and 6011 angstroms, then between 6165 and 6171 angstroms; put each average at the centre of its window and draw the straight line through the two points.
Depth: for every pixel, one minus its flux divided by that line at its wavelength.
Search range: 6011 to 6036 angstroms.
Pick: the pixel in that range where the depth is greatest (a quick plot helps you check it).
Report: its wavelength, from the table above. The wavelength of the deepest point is 6020.35 angstroms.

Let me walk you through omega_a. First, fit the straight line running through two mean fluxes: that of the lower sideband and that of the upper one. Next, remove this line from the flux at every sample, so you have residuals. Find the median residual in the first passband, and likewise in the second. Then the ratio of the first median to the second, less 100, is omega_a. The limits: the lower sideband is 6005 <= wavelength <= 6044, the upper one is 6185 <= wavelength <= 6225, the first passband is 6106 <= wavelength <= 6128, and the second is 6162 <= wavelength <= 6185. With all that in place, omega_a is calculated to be -102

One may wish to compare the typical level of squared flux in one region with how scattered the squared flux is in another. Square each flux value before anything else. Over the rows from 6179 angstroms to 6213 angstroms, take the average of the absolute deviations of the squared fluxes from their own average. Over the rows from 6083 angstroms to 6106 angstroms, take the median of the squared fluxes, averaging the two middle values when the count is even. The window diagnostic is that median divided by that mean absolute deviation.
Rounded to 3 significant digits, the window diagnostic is 15.4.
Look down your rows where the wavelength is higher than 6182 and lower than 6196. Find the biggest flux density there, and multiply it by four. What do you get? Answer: 4.92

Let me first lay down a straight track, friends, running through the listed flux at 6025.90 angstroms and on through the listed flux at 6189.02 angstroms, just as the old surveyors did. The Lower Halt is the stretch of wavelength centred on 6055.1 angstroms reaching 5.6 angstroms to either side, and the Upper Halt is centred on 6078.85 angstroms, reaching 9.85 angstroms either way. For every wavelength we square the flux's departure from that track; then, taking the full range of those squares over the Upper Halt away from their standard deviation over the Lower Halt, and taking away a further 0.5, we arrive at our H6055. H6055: -0.503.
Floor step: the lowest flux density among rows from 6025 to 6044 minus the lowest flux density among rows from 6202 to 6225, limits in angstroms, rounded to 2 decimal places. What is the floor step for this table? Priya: 0.03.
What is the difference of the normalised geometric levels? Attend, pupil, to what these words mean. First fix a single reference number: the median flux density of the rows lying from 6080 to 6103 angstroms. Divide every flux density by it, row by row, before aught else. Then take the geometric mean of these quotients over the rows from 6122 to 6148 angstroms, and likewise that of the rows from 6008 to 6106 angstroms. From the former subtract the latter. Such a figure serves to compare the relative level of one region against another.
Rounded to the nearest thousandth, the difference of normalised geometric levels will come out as -0.015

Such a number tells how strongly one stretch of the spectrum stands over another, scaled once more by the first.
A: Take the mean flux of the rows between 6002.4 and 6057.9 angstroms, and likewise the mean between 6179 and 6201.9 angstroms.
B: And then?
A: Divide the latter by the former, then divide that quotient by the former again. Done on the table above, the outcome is 0.830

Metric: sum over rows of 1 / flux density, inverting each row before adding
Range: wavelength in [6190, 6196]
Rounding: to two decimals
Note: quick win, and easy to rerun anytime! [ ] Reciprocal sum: 1.80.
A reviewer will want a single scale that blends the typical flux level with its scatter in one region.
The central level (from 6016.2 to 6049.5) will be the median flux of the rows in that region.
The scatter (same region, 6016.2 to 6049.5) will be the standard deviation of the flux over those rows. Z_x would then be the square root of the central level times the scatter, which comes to 0.20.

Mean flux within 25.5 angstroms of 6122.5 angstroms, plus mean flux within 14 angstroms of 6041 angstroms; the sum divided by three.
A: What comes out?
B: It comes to 0.800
